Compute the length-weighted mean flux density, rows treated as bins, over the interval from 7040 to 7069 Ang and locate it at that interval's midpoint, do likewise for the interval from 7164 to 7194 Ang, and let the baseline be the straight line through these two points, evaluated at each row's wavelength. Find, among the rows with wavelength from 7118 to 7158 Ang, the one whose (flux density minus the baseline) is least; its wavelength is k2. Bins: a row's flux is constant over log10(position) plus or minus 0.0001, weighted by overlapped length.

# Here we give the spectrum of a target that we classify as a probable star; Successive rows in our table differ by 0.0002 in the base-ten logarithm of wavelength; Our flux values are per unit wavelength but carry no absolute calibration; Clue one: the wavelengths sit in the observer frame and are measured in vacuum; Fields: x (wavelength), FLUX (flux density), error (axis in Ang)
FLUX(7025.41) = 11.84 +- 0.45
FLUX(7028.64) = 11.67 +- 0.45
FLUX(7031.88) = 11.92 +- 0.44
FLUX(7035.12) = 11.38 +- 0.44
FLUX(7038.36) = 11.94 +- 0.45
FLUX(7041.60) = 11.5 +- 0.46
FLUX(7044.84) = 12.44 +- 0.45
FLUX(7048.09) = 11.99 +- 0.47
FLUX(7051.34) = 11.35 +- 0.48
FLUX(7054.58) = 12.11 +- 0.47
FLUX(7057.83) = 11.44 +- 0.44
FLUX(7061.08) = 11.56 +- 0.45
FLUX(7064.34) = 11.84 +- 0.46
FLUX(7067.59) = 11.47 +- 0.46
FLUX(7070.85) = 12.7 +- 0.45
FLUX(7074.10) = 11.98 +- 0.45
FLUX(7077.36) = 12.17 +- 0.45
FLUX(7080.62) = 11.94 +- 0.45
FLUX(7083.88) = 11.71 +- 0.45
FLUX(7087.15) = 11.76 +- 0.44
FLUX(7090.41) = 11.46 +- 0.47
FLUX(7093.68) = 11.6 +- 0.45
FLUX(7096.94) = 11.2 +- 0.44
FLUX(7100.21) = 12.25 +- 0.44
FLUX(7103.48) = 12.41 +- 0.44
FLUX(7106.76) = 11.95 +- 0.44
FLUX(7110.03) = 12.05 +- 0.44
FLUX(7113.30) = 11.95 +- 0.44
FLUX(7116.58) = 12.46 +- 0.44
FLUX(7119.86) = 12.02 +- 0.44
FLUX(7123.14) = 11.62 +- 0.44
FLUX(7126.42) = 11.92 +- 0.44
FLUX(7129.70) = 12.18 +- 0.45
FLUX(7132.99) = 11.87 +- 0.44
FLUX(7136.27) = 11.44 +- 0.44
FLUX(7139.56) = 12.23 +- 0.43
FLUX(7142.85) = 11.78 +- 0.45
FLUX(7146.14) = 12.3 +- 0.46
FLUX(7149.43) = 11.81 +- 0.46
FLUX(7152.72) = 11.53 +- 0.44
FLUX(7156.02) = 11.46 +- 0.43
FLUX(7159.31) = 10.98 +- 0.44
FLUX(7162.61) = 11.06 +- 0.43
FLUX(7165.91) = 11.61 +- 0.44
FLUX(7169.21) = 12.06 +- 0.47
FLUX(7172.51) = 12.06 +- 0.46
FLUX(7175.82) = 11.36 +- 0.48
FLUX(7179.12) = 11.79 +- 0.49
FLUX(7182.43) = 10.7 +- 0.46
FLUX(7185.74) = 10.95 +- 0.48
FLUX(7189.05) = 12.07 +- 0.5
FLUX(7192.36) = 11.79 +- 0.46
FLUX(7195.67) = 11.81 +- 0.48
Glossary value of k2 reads 7136.27 Ang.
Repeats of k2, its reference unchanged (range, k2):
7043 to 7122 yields 7096.94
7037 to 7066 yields 7051.34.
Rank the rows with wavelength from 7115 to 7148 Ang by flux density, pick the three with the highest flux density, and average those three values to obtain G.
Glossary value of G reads 12.3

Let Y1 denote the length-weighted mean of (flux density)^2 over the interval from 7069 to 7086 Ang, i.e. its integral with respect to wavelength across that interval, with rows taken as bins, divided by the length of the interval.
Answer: 146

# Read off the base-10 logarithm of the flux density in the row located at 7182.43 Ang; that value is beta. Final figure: 1.03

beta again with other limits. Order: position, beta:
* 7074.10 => 1.08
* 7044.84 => 1.09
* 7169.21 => 1.08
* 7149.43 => 1.07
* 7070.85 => 1.10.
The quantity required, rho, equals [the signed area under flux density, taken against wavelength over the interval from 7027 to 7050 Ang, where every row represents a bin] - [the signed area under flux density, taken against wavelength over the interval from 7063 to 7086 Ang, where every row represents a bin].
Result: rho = -3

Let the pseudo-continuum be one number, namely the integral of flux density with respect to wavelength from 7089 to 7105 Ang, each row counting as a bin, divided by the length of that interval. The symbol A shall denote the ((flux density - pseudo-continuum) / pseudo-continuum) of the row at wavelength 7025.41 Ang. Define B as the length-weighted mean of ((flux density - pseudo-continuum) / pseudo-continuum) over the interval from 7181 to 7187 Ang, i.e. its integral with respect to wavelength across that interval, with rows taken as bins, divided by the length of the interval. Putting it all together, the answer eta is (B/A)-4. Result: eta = -22.0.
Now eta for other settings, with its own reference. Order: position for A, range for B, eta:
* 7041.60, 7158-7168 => -2.2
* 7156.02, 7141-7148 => -4.8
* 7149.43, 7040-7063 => -4.7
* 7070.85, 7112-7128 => -3.8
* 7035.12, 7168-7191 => -3.5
